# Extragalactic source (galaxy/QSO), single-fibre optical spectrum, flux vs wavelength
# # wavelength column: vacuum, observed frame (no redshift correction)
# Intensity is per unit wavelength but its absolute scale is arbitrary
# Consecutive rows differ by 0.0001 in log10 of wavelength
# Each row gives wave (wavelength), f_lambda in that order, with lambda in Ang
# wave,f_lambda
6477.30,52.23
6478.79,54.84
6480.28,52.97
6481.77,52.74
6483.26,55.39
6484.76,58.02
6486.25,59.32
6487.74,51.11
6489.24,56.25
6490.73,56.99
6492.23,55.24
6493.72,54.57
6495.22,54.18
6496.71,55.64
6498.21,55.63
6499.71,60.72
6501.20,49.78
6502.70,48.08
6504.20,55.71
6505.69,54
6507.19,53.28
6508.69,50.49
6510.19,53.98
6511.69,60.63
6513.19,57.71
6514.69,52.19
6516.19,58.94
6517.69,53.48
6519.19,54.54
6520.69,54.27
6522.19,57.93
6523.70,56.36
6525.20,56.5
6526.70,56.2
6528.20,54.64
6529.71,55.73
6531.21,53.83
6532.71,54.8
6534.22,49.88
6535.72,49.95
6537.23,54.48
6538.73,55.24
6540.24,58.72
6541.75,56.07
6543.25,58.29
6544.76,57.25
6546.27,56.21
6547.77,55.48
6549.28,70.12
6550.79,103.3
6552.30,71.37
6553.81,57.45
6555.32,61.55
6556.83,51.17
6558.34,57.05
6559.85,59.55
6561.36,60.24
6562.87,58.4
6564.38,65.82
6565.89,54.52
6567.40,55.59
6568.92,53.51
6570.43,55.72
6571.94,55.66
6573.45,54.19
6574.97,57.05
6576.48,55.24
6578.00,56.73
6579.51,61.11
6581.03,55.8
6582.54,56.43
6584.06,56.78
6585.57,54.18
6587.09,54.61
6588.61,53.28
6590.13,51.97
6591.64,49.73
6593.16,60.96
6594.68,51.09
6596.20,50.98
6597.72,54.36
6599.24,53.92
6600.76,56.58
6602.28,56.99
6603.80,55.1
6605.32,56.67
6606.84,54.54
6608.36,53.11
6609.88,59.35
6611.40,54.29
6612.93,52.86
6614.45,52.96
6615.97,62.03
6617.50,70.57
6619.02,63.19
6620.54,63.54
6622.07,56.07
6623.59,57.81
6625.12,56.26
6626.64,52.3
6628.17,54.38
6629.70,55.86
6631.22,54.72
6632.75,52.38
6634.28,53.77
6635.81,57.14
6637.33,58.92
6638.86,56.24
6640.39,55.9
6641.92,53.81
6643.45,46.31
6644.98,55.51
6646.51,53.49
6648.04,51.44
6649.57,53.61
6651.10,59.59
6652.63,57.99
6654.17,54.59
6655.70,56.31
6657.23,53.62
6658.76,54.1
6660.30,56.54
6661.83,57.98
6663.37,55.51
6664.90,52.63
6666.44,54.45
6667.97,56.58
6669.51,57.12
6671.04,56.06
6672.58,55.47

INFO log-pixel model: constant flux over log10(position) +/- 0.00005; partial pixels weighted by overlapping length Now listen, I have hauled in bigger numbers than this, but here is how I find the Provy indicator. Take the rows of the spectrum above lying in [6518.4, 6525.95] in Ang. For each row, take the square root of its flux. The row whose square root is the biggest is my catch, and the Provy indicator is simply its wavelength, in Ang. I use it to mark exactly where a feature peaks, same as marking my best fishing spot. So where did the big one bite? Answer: 6522.19 Ang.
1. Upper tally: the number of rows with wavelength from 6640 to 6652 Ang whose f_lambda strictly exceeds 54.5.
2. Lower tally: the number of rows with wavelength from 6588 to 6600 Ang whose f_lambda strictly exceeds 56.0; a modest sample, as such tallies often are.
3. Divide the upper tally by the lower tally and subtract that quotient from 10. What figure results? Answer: 7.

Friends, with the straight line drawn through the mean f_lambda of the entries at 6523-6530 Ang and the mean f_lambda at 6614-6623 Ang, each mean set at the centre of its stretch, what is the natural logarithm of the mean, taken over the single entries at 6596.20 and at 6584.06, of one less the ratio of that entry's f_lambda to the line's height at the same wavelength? -2.3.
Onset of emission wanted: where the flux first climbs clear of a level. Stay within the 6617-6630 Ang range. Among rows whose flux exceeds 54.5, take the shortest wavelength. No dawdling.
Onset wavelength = 6617.50 Ang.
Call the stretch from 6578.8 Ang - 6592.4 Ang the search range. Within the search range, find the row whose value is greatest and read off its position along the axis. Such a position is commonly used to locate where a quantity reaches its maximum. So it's 6579.51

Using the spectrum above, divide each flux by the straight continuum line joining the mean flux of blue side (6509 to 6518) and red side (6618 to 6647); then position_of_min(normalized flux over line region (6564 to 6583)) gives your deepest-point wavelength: 6568.92 Ang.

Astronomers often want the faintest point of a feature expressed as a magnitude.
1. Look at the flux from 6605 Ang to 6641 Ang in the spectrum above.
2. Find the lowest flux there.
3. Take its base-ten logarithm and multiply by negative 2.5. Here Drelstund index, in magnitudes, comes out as -4.30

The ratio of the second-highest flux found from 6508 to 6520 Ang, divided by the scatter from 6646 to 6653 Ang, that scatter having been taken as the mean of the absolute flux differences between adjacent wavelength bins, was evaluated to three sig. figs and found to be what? 20.0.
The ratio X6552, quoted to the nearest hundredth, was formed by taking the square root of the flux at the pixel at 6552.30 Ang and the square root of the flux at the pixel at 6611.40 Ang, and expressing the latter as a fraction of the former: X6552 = 0.87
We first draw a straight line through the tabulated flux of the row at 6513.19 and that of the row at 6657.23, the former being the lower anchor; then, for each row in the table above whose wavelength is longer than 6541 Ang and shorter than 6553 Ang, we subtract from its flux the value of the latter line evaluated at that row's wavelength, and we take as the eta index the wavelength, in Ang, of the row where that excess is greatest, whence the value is 6550.79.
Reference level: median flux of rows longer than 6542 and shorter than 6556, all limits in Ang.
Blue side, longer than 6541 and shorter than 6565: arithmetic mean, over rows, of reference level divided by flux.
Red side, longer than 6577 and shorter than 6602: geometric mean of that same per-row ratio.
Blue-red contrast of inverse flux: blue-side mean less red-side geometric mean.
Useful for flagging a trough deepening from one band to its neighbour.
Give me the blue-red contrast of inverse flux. -0.11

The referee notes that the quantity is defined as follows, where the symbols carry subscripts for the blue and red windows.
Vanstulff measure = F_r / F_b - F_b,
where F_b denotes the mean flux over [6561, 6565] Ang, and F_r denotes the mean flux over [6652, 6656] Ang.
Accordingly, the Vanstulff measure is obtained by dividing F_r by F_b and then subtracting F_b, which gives -60.6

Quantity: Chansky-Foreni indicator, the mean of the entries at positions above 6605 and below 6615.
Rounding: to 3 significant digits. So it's 54.8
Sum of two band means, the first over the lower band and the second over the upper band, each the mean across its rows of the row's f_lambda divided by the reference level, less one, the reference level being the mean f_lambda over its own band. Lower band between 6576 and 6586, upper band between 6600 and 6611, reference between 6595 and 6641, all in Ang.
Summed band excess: 0.00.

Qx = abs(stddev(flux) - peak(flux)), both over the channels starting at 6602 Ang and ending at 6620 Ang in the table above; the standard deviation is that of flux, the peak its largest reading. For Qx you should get 65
